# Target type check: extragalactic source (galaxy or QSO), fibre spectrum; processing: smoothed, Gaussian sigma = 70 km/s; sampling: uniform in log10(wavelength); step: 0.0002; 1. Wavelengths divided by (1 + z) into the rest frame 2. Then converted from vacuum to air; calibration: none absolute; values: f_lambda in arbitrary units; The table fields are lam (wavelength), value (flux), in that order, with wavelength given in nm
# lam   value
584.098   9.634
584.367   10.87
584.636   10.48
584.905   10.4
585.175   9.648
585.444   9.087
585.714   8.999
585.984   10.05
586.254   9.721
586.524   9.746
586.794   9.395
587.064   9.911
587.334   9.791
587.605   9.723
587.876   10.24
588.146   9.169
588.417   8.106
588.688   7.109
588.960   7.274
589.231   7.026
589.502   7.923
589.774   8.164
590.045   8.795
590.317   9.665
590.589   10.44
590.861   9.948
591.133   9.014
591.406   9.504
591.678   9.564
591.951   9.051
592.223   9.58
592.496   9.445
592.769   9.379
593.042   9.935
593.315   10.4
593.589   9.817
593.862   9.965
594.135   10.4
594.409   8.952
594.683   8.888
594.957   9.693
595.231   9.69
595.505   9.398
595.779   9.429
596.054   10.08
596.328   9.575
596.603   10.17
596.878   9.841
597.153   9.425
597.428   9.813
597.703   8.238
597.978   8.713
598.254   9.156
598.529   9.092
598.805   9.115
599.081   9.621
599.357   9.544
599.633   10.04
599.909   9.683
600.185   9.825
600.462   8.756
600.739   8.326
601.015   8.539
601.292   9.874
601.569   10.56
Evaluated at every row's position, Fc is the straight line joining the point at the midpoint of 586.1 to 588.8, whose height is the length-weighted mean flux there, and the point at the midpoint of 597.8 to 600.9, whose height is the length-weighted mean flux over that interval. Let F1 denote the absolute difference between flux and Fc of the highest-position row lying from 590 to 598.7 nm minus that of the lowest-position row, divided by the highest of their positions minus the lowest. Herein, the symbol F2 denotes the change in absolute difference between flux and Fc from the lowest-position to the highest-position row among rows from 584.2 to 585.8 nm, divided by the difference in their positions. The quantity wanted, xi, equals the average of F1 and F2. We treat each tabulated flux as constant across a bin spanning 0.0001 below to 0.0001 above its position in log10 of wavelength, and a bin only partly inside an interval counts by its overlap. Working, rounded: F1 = -0.04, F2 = -0.89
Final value -0.47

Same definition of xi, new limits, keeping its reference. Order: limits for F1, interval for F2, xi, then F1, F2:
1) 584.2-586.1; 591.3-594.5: -0.23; -0.50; 0.04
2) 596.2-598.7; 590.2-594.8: -0.03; -0.07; 0.00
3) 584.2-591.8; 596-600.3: -0.11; -0.17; -0.06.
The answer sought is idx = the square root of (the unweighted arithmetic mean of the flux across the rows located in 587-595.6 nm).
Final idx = 3.04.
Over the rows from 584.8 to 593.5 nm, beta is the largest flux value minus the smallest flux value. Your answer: 3.4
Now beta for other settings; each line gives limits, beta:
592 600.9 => 2.2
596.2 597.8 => 1.9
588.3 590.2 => 1.8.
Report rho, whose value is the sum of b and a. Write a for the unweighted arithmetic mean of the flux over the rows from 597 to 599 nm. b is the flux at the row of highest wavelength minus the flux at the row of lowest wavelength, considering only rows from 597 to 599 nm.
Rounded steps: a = 9.1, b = -0.3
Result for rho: 8.8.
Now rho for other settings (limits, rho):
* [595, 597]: 9.9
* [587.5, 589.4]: 5.7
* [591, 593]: 9.7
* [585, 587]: 9.3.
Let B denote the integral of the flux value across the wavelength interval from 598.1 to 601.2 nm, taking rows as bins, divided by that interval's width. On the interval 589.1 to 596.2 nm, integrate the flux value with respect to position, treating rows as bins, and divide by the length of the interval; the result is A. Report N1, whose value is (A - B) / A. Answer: 0.02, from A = 9.39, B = 9.3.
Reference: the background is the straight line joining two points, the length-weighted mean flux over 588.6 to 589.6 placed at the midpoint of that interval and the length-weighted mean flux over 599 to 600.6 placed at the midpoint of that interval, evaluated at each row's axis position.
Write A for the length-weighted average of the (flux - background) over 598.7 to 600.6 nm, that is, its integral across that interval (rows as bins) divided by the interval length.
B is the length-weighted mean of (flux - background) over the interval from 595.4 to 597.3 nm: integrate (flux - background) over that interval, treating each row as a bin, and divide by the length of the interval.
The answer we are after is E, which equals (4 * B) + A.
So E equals 3.4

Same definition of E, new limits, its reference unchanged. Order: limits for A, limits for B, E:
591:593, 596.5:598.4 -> 2.4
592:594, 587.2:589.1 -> 8.2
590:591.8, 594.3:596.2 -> 5.3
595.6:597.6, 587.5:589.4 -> 5.5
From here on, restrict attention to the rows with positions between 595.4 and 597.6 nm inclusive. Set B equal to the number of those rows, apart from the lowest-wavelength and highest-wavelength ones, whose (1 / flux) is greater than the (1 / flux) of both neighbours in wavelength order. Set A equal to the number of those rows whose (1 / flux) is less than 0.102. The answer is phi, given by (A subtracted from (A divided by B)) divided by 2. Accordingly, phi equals -1.0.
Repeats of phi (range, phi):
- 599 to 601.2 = -0.7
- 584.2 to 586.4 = 0.0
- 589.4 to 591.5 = 0.0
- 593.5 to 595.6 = 0.0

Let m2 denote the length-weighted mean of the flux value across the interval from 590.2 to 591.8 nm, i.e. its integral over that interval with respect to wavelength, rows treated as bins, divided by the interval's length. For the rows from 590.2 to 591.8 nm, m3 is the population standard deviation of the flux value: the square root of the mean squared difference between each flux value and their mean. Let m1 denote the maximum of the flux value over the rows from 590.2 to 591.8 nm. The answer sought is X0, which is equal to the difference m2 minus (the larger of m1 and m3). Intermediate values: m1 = 10.44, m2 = 9.7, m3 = 0.44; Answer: -0.8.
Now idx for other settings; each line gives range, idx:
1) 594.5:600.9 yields 3.07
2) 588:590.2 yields 2.82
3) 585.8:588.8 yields 3.06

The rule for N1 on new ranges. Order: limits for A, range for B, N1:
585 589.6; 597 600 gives -0.03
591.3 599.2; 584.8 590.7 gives 0.04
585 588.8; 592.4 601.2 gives -0.01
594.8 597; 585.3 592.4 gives 0.06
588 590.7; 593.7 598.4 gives -0.14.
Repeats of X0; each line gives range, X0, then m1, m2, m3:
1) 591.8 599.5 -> -0.9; 10.4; 9.5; 0.49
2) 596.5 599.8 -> -0.8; 10.17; 9.4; 0.54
